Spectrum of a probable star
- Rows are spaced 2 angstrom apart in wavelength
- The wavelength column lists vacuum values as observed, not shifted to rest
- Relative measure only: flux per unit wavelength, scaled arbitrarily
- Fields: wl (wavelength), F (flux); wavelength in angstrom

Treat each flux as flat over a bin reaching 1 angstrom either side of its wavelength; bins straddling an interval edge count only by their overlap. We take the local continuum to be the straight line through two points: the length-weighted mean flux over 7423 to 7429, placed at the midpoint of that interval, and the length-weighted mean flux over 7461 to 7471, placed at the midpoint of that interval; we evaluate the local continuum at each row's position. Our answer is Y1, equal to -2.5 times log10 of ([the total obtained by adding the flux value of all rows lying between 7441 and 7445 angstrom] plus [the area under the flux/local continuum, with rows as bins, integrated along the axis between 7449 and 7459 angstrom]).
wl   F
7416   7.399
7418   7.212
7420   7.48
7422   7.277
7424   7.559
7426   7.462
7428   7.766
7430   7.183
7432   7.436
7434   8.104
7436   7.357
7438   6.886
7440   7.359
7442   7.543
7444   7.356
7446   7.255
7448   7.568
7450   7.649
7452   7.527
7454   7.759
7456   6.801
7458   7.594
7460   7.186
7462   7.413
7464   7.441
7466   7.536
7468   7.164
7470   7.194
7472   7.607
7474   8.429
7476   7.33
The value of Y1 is -3.5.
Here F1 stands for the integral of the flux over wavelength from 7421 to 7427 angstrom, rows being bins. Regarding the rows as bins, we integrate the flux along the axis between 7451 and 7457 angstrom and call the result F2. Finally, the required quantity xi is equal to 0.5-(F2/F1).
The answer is -0.491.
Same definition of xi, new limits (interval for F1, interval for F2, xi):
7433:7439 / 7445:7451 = -0.506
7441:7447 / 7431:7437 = -0.534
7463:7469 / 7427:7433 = -0.511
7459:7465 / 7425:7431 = -0.517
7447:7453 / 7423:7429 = -0.502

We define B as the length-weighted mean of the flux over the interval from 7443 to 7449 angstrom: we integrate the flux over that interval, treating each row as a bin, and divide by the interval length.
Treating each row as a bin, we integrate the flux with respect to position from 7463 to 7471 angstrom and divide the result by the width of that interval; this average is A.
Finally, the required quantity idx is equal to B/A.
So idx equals 1.008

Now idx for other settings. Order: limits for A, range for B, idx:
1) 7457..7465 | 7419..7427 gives 1.005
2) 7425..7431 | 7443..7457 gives 0.993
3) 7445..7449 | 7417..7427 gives 0.998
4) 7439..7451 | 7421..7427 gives 0.997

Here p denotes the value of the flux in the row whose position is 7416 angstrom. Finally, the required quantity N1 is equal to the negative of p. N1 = -7.40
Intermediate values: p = 7.399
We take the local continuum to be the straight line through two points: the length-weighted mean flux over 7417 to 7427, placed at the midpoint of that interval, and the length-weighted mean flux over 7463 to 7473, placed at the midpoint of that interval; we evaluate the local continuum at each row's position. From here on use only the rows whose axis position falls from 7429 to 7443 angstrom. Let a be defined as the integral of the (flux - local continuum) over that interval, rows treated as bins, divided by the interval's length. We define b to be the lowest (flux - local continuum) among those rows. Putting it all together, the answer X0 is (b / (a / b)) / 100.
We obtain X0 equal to 0.18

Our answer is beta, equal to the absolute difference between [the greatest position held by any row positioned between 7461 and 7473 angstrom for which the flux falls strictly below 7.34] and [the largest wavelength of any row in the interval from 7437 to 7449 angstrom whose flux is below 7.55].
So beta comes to 24 angstrom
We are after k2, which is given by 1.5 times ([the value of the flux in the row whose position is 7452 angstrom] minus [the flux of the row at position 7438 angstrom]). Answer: 1.0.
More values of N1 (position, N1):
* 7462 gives -7.41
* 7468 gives -7.16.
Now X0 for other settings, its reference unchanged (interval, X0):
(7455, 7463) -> -0.02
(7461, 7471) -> -0.01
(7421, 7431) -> 0.01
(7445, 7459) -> 0.06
